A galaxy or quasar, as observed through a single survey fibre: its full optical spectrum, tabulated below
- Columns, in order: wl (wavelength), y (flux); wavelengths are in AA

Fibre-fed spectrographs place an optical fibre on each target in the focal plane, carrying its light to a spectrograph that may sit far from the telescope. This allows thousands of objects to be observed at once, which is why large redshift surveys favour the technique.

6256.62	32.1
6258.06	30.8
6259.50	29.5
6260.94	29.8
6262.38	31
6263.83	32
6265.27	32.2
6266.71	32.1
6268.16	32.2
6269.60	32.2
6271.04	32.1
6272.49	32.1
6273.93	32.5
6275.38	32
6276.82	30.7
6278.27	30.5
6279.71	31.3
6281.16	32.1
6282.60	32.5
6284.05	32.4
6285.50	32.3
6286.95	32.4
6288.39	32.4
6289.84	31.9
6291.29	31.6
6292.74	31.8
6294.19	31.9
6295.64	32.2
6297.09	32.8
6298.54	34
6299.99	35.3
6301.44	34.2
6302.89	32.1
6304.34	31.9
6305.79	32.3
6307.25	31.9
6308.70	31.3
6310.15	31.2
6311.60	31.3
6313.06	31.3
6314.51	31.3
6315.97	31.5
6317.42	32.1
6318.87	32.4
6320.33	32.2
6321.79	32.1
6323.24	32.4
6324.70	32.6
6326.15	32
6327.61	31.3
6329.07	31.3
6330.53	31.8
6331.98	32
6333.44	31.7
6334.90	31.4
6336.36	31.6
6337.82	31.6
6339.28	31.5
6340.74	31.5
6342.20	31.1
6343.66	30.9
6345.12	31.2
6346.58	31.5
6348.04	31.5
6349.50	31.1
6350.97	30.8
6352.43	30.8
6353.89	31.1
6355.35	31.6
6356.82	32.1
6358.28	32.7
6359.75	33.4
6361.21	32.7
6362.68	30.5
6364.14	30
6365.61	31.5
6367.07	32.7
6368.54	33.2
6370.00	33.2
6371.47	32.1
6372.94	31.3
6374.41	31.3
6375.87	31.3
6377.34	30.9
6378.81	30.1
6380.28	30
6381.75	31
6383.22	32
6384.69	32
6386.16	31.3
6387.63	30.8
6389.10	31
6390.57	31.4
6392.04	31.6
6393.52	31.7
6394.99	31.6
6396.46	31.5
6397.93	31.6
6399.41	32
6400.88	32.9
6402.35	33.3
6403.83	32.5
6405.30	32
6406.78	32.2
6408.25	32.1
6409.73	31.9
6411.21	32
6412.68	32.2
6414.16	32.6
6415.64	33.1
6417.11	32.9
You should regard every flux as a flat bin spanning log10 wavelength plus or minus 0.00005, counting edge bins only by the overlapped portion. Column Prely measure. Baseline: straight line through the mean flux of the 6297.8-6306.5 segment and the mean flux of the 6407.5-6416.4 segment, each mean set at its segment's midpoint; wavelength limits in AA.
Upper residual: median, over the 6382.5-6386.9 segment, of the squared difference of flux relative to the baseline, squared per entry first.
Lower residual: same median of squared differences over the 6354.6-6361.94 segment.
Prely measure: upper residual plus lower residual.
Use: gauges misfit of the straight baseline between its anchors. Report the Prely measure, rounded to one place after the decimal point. 0.7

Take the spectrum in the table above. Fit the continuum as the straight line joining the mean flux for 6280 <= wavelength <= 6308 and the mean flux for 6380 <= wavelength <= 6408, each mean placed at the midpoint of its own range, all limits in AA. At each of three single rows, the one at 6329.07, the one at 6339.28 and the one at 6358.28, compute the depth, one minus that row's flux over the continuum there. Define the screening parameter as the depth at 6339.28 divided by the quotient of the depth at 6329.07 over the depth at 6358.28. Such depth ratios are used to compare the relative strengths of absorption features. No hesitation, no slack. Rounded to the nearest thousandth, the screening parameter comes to -0.015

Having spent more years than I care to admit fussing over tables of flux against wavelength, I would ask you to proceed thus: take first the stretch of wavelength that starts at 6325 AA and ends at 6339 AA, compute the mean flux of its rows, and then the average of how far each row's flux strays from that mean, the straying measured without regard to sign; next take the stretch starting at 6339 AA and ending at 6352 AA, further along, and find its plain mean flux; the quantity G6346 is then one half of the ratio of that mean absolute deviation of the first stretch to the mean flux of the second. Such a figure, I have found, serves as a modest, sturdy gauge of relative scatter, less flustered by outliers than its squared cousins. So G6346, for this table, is 0.003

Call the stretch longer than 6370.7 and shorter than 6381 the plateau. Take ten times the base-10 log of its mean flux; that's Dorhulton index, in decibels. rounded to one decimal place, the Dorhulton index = 14.9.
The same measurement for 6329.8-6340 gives 15.0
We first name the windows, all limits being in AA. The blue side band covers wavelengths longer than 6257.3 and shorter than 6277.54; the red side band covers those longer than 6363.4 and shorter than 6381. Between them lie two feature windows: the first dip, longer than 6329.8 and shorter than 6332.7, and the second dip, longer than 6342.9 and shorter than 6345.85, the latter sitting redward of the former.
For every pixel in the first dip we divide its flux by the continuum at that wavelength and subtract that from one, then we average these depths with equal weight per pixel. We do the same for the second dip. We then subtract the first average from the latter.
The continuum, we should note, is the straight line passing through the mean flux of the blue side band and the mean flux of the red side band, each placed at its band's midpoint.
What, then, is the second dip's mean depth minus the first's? 0.027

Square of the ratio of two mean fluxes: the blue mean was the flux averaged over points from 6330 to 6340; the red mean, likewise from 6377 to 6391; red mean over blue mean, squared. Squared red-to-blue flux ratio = 0.96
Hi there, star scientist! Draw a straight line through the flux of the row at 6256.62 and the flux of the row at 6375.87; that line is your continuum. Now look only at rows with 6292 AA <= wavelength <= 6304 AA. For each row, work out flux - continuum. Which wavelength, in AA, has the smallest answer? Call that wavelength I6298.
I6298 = 6292.74 AA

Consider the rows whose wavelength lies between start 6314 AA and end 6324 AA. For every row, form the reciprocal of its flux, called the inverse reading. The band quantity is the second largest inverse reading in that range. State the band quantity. 0.0317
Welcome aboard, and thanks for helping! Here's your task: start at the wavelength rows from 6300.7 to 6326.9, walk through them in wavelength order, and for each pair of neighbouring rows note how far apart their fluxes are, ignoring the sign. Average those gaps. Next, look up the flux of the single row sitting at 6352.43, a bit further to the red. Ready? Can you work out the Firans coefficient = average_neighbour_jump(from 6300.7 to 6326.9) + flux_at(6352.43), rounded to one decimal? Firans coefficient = 31.2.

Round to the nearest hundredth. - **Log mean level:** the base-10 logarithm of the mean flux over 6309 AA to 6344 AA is 1.50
